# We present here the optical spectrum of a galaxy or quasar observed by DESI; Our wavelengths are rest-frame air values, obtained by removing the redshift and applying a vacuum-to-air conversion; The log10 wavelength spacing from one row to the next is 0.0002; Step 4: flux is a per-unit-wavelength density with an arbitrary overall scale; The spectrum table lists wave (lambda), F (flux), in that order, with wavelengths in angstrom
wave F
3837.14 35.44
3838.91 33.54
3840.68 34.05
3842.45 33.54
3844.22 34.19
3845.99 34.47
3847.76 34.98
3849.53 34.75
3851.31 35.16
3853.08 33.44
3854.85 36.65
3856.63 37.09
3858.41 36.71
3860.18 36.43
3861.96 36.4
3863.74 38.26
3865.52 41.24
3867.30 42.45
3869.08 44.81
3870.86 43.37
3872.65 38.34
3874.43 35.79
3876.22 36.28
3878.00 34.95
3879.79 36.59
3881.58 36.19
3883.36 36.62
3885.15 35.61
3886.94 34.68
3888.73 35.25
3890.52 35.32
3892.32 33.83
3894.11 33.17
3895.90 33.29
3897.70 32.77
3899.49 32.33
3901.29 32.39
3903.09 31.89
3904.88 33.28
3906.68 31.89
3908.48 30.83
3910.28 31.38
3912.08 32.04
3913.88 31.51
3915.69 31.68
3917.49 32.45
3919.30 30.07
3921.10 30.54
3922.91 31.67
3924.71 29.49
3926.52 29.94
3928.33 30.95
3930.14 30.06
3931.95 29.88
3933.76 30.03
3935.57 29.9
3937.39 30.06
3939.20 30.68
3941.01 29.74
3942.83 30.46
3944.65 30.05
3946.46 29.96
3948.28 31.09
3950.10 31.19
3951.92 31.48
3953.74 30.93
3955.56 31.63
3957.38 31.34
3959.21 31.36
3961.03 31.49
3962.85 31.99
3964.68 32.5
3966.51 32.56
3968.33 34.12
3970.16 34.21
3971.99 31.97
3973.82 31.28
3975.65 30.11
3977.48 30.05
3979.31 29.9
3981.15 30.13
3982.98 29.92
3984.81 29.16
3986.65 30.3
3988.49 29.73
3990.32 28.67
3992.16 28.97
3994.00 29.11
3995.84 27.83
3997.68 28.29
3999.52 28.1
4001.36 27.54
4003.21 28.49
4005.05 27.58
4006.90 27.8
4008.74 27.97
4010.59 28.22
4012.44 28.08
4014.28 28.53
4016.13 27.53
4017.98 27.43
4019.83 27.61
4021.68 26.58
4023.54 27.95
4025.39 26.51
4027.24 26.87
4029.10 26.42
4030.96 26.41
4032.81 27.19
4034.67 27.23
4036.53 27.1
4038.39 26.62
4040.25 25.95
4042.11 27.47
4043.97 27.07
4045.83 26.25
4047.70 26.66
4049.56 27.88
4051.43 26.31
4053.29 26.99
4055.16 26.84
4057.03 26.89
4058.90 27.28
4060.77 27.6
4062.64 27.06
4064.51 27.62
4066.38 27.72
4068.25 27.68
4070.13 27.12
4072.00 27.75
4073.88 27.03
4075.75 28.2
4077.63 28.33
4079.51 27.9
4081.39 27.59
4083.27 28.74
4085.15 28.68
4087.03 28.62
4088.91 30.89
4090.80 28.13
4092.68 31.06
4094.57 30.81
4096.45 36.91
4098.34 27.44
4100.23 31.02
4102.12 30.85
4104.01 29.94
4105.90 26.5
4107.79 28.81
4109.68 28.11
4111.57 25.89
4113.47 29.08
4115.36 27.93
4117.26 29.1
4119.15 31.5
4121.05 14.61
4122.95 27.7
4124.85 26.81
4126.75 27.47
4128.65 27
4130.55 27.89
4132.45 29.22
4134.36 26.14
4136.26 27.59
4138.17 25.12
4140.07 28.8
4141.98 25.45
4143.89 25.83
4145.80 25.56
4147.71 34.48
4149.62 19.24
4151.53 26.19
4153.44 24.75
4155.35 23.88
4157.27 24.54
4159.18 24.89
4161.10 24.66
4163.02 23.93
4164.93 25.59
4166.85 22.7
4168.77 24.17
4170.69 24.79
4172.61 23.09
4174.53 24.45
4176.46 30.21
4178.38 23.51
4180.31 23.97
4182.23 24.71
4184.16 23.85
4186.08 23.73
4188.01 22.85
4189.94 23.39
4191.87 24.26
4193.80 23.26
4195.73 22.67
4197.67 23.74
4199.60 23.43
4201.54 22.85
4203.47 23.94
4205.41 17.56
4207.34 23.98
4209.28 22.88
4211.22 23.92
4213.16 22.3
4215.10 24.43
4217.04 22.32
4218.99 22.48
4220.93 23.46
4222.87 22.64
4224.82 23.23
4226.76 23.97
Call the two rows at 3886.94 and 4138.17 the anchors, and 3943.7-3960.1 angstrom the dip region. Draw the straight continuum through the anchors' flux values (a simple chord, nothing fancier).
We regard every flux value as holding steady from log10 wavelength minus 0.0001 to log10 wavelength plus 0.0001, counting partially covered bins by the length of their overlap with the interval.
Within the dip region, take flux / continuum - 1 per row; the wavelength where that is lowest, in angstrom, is 3946.46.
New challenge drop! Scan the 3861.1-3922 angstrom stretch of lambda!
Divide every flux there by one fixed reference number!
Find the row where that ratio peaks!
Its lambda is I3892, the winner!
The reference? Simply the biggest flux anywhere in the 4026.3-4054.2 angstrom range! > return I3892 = 3869.08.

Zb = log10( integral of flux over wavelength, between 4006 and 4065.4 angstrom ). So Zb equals 3.21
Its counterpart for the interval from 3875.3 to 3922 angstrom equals 3.19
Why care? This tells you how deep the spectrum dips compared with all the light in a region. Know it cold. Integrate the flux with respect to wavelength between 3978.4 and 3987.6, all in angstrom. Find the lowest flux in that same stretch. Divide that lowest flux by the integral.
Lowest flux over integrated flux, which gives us 0.106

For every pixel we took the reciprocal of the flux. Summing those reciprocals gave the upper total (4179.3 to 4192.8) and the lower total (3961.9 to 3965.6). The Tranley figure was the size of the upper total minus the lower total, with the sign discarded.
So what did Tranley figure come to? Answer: 0.23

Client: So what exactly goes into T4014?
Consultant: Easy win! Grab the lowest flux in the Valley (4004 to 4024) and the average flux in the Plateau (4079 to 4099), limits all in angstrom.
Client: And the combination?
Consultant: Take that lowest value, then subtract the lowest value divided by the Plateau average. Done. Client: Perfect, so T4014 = 26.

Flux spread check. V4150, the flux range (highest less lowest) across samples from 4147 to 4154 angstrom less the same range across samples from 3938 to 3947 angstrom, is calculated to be 14.3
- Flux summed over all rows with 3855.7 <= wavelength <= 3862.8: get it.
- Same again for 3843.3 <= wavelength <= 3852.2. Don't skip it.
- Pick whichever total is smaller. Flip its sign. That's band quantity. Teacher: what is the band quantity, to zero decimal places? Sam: -147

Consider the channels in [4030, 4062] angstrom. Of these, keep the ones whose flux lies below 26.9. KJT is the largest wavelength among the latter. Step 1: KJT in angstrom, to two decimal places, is 4057.03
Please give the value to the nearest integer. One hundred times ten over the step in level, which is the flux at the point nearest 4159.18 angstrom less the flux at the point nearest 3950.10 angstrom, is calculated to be -159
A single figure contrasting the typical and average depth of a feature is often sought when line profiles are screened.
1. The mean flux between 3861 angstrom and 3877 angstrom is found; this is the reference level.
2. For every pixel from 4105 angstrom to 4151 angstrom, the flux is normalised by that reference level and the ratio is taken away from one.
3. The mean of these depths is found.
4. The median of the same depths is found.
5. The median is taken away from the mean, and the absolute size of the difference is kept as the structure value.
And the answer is 0.016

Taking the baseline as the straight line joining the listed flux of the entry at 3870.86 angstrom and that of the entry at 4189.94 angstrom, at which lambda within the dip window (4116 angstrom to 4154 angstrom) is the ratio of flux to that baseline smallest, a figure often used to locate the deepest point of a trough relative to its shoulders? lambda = 4121.05 angstrom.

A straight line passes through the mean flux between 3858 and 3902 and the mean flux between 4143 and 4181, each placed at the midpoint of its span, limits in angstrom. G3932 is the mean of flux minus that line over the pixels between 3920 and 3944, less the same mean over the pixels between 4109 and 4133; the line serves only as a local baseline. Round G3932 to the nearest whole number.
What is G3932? -5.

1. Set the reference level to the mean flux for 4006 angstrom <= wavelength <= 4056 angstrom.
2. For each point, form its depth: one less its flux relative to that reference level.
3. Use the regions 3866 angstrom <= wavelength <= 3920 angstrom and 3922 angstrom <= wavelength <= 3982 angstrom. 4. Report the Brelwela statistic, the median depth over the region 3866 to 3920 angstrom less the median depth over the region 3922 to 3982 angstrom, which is -0.10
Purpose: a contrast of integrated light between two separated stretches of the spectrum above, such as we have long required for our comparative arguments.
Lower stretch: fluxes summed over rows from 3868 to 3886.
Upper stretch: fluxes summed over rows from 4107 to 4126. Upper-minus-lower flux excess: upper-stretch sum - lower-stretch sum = -109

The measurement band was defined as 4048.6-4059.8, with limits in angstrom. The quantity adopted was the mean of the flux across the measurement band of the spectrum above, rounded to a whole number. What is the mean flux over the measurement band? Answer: 27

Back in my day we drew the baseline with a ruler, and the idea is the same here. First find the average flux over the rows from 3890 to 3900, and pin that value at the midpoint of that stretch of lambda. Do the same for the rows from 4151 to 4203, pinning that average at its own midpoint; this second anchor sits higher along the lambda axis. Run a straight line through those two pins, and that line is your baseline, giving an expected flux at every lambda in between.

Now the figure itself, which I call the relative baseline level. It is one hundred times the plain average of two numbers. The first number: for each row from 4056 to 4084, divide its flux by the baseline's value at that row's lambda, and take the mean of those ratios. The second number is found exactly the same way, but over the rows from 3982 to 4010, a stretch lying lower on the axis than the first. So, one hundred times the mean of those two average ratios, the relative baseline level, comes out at 97.4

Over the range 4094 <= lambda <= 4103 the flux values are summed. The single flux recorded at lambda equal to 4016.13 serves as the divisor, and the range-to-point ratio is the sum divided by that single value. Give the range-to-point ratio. 5.7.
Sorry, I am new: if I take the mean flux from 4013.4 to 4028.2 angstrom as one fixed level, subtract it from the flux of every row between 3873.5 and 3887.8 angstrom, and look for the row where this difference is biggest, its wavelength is 3883.36 angstrom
